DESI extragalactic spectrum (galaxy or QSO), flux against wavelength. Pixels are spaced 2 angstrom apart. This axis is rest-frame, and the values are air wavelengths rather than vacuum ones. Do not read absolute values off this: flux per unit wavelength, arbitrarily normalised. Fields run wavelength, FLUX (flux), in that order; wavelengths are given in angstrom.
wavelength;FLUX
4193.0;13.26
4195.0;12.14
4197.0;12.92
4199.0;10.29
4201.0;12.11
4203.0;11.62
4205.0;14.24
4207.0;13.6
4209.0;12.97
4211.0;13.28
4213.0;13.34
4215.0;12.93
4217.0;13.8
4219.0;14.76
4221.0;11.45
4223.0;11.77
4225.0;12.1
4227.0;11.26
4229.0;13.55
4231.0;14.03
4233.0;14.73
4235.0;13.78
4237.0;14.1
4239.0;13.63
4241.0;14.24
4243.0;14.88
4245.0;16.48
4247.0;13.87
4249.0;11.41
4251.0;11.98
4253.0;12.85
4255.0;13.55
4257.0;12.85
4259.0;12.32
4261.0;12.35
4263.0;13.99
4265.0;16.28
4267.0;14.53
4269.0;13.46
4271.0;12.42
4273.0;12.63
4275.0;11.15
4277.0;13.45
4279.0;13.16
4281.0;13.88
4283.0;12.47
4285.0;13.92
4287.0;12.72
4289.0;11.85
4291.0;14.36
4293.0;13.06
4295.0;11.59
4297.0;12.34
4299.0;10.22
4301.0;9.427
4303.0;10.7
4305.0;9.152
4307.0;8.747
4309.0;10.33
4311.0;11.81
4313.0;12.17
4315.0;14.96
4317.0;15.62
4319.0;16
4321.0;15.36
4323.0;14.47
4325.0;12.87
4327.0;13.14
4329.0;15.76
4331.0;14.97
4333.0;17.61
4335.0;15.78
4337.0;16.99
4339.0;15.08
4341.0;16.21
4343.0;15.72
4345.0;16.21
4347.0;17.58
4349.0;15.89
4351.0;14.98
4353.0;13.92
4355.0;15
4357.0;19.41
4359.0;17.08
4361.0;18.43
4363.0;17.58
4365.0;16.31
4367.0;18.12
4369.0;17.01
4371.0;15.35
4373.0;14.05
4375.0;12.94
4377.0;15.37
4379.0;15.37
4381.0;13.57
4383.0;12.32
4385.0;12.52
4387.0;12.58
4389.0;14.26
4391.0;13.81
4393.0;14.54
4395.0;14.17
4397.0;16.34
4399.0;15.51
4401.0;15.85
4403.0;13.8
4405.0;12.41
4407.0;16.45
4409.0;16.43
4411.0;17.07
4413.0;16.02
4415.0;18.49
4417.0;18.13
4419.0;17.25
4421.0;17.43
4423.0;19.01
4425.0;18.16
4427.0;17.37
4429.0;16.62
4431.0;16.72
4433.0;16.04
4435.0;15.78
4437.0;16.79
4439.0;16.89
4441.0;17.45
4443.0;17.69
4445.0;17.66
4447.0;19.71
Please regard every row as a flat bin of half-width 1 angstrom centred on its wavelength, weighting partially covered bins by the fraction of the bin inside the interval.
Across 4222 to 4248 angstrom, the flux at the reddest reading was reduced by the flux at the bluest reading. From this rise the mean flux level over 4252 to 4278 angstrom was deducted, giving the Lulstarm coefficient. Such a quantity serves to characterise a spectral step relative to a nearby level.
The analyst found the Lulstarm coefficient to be -11.1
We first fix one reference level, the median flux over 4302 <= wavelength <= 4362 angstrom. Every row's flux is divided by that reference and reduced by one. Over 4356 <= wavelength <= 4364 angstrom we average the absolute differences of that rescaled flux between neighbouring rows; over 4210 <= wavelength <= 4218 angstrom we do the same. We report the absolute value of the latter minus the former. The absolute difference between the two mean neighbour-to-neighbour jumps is 0.070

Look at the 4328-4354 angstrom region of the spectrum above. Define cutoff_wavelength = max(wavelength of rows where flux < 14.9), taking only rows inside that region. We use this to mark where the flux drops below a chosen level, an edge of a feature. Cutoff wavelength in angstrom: 4353.0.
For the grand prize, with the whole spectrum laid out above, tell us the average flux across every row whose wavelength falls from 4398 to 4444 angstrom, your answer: 16.7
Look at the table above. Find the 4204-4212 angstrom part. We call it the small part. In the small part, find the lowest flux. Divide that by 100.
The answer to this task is 0.13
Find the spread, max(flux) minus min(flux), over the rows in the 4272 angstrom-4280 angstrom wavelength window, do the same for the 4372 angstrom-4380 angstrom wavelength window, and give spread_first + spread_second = 4.7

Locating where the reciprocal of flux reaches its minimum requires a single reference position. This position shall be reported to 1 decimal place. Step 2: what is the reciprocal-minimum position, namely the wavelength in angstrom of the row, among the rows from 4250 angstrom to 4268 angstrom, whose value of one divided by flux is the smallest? 4265.0 angstrom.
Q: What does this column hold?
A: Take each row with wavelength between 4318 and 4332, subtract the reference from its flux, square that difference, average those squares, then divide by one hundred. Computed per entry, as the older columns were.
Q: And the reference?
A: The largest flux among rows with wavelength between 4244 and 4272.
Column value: 0.05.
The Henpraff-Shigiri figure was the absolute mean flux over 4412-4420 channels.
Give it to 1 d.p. 17.5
